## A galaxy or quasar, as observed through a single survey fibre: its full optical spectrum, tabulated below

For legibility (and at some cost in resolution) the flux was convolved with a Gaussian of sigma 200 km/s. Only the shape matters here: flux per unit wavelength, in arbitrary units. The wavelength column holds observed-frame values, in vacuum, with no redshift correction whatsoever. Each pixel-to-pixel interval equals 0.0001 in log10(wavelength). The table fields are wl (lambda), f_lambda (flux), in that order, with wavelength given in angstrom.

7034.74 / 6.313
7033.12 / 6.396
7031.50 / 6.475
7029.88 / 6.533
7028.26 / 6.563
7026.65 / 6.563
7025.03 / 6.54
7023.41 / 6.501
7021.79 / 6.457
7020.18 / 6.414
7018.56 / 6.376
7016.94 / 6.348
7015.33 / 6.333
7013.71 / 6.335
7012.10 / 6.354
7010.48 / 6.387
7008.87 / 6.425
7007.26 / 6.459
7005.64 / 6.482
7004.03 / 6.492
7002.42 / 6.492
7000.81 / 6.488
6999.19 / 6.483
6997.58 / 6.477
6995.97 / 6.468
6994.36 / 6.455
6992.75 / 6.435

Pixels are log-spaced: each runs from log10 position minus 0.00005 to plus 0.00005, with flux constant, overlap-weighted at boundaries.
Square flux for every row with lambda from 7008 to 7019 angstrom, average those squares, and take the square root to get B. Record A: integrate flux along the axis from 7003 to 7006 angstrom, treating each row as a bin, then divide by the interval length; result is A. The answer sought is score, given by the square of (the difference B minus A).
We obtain 0.0181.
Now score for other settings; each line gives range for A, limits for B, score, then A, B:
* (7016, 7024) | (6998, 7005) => 0.0052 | 6.42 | 6.49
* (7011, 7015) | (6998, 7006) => 0.0226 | 6.34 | 6.49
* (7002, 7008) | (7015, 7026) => 0.0030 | 6.48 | 6.42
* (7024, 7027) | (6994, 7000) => 0.0042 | 6.54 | 6.47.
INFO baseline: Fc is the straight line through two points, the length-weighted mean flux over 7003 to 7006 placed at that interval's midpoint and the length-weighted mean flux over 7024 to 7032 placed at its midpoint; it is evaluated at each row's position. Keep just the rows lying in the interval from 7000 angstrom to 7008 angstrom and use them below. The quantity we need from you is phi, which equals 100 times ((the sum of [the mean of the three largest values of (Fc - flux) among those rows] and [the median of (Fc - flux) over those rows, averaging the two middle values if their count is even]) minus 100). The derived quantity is -9997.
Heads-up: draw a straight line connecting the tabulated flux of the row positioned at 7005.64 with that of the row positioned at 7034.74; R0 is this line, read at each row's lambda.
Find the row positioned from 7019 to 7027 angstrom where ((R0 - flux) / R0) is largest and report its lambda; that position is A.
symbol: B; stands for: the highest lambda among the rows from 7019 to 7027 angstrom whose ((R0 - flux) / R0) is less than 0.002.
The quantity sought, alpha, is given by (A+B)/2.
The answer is 7023.4 angstrom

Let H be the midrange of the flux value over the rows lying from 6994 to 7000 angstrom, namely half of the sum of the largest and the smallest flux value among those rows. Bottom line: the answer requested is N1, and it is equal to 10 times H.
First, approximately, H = 6.47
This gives 64.7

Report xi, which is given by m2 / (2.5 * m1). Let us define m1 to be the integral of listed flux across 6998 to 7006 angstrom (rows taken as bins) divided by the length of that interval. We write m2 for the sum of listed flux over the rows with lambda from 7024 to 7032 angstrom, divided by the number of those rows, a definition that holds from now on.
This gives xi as 0.403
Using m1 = 6.49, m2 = 6.53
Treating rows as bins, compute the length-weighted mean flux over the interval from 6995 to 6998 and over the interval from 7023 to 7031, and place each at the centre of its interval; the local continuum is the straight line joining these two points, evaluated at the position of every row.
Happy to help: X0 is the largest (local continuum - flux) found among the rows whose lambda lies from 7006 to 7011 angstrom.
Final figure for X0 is 0.118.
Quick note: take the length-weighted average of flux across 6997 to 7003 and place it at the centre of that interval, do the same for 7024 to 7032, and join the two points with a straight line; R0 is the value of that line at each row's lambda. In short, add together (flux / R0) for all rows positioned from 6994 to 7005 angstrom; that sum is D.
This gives 7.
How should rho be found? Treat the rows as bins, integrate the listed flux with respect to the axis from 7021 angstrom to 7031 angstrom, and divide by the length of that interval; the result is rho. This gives 6.52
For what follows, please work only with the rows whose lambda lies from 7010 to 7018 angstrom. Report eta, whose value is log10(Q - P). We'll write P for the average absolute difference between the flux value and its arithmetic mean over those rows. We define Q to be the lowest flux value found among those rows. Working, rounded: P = 0.02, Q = 6.333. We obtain 0.801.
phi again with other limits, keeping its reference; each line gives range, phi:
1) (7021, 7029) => -9998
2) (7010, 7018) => -9965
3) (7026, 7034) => -9992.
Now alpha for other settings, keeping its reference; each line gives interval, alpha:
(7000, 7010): 7007.3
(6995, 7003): 6999.2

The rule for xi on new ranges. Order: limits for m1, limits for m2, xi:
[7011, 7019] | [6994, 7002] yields 0.408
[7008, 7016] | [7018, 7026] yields 0.406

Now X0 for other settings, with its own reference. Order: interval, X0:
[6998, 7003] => -0.002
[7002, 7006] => 0.012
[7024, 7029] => -0.004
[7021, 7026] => 0.072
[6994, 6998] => 0.015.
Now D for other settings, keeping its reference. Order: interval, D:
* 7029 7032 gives 2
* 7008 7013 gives 3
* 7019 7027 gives 5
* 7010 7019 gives 6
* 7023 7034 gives 7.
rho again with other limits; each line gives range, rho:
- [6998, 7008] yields 6.48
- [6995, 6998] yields 6.47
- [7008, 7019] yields 6.37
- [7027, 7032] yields 6.54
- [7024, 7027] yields 6.54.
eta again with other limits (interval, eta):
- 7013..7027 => 0.796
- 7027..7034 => 0.802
